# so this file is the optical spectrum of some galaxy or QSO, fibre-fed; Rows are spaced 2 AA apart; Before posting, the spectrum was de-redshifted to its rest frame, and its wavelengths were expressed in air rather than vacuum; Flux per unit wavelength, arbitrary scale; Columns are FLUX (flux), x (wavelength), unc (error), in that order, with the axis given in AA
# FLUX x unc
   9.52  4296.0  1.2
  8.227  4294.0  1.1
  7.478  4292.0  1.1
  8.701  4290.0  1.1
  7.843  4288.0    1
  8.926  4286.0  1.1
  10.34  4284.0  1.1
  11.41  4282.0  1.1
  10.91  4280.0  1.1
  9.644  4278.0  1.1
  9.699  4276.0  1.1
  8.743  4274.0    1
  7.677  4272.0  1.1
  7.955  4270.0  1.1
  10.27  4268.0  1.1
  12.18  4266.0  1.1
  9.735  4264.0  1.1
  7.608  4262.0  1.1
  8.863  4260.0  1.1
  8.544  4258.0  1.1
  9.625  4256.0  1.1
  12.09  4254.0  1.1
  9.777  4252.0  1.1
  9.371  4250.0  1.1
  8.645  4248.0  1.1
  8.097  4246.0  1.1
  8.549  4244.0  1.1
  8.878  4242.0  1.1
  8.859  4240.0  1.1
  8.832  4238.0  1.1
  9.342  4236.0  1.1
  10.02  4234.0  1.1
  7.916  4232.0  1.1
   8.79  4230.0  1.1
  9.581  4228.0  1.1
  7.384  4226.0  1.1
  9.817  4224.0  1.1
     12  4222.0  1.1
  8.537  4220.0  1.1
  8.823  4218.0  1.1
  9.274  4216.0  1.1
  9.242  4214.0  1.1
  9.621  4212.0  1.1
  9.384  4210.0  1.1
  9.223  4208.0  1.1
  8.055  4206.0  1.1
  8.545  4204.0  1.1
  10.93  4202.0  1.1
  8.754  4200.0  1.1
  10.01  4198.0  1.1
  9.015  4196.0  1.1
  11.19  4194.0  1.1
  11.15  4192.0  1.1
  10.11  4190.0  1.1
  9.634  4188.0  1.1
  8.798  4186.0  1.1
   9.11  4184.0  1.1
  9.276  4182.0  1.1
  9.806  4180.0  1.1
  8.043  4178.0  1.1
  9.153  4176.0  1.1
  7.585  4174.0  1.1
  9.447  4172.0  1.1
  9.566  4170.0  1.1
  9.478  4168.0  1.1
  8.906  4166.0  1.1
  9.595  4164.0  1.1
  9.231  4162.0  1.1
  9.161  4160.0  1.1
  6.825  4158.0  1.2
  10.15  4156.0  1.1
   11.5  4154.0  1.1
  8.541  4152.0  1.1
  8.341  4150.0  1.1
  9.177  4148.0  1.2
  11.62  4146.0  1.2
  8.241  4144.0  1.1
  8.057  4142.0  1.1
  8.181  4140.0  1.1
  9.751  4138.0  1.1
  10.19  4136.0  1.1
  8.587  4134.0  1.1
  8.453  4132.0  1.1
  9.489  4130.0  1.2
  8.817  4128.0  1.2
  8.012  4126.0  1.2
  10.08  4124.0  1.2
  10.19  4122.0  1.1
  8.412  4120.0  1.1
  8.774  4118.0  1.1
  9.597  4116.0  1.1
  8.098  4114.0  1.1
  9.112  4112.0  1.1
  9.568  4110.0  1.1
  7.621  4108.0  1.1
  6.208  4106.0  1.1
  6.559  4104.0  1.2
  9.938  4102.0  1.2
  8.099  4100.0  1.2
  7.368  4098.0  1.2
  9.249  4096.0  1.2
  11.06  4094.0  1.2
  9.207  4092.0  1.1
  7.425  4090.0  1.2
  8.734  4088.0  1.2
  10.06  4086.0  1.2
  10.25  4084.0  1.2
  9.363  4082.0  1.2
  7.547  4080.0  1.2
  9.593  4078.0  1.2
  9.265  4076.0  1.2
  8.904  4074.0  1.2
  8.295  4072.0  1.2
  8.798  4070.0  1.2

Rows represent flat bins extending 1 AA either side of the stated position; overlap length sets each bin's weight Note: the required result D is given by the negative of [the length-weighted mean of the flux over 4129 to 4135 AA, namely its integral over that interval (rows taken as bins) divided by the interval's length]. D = -8.8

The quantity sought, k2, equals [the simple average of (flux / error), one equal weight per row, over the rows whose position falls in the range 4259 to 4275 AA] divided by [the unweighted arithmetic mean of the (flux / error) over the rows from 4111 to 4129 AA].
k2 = 1.05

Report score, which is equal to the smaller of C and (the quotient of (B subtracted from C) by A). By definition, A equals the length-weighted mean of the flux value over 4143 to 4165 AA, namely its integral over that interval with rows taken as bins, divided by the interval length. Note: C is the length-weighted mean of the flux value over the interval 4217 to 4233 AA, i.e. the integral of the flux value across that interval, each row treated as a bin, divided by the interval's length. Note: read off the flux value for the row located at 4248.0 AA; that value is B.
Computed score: 0.05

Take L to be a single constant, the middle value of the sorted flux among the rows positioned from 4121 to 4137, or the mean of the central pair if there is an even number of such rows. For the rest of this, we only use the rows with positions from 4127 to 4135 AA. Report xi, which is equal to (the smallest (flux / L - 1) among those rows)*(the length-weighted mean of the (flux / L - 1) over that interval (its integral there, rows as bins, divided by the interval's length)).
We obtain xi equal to 0.003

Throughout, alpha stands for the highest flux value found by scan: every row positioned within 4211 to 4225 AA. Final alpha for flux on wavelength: 12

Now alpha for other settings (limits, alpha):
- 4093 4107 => 11.06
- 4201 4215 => 10.93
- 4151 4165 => 11.5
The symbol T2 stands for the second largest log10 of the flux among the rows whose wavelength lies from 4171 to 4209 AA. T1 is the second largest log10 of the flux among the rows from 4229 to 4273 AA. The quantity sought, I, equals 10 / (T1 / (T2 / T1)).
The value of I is 8.9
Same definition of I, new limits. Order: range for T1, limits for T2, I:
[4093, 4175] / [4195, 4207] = 8.9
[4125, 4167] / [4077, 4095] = 9.0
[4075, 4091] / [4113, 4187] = 10.6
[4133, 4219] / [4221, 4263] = 9.6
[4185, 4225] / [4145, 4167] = 9.6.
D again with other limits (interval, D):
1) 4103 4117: -8.1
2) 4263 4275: -9.4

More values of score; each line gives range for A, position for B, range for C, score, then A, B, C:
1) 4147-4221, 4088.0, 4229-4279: 0.05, 9.28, 8.734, 9.19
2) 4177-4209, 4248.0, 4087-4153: 0.02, 9.48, 8.645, 8.81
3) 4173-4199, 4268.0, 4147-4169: -0.12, 9.45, 10.27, 9.17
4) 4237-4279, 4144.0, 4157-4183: 0.07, 9.22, 8.241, 8.93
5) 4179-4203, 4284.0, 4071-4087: -0.12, 9.82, 10.34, 9.16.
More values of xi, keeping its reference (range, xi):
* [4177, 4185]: 0.001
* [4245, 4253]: 0.002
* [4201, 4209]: 0.000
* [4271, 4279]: 0.004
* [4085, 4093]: 0.006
